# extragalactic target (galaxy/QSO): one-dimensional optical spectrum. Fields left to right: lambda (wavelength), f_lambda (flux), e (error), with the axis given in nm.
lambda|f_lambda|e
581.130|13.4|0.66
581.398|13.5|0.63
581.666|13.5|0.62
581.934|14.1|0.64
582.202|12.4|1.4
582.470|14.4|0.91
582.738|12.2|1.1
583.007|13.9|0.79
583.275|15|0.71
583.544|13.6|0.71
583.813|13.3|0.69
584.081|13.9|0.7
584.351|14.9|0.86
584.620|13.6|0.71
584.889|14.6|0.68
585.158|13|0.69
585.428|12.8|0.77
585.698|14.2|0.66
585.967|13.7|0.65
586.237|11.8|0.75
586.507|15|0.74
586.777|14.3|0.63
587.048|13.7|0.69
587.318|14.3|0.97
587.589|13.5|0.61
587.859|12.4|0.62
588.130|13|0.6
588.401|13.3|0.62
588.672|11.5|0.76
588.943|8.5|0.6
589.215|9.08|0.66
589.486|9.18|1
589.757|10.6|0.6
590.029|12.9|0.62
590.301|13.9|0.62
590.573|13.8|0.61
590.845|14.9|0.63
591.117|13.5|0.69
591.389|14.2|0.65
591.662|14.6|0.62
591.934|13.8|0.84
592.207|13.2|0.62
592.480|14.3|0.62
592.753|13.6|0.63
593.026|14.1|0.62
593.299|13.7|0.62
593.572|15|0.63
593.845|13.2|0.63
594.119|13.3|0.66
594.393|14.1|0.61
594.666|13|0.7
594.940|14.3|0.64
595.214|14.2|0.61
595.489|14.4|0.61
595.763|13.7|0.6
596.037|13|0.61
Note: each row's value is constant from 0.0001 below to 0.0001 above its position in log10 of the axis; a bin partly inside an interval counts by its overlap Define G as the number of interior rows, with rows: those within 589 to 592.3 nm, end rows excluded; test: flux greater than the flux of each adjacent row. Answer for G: 3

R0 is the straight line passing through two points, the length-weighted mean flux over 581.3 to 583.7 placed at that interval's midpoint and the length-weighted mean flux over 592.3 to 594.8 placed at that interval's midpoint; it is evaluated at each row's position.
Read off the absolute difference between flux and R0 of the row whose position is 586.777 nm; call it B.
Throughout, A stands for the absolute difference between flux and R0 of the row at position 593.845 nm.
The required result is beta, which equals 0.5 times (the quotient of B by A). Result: 0.5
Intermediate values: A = 0.61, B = 0.6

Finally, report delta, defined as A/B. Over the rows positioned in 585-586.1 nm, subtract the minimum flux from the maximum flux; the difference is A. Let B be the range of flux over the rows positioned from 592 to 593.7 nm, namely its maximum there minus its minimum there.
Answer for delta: 0.8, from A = 1.4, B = 1.8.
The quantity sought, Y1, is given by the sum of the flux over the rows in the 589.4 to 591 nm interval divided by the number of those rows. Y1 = 12.5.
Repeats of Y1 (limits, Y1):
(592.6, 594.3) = 13.8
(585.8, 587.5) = 13.8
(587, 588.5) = 13.4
